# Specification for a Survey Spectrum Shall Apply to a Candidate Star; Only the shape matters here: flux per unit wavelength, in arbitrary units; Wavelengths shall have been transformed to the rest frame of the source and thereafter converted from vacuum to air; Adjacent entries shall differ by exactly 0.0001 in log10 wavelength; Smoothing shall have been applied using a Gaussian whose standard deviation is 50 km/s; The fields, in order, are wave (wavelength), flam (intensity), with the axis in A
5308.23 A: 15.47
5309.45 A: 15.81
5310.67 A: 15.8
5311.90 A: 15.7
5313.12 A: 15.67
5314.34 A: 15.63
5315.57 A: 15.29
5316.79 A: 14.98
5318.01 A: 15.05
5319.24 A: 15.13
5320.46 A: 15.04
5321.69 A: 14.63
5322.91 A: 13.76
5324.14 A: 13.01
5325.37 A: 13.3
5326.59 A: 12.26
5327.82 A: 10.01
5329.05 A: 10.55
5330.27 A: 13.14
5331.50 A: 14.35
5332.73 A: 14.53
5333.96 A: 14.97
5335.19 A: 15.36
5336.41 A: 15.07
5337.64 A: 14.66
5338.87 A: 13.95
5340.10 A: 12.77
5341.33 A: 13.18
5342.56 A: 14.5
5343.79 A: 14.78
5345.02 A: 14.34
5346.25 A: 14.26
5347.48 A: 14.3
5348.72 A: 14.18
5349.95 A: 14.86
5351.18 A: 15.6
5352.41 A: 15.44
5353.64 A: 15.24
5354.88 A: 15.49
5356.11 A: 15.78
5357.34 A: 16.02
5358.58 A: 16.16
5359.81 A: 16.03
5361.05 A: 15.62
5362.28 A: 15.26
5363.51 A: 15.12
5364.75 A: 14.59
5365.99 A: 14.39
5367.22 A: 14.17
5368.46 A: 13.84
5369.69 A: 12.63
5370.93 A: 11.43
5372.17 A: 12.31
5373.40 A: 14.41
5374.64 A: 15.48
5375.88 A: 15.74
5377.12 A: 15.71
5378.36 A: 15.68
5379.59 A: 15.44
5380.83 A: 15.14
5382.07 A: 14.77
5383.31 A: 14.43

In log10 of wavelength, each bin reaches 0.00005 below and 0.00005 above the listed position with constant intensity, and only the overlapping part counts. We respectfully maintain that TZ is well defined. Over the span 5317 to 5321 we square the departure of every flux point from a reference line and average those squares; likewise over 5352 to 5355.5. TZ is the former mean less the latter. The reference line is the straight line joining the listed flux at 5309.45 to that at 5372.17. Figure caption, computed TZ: -4.2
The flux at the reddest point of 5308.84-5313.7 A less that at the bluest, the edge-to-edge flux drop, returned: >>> -0.14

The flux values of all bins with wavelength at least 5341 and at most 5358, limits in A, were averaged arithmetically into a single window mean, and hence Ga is 14.9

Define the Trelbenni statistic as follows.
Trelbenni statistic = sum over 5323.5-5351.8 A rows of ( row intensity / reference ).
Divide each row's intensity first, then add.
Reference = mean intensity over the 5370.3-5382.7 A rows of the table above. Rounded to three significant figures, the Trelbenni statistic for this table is 21.8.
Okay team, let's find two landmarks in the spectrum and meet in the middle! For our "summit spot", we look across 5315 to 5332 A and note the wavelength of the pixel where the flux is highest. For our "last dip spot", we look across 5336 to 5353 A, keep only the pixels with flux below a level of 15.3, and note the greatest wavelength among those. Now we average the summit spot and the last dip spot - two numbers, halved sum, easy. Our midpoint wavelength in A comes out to 5332.8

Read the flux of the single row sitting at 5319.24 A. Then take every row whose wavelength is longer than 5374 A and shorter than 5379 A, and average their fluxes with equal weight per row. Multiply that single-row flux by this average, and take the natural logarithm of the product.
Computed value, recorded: 5.47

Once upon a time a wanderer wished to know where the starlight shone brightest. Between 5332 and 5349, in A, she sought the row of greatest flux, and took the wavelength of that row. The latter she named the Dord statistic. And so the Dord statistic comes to 5335.19 A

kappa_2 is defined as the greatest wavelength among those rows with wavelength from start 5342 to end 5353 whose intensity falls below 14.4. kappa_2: 5348.72 A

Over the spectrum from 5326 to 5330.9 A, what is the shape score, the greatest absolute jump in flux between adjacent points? 2.6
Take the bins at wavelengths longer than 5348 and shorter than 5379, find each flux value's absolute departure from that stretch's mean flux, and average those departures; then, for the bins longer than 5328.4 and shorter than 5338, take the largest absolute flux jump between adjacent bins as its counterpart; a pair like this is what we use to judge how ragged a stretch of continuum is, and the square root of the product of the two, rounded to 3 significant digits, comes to 1.56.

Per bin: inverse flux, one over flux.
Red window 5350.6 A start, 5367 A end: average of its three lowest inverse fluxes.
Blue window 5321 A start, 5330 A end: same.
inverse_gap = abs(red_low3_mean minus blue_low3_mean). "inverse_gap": 0.010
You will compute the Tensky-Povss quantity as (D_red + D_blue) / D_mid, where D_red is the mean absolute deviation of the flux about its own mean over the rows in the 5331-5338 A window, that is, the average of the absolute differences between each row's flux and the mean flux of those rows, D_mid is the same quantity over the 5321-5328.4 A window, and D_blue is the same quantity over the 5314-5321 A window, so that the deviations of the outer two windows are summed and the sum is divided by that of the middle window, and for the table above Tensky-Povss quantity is 0.4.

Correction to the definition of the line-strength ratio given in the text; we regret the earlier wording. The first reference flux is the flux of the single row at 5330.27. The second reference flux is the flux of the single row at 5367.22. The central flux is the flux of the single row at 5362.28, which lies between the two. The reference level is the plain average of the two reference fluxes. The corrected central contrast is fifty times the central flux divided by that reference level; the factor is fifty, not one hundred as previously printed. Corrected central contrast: 56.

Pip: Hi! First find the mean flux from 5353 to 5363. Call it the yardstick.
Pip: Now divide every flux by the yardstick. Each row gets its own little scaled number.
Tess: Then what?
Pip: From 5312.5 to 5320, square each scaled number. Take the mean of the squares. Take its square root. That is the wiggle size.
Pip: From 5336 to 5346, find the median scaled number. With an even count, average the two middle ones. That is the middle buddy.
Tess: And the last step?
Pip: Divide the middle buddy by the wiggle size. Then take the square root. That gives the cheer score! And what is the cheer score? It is 0.97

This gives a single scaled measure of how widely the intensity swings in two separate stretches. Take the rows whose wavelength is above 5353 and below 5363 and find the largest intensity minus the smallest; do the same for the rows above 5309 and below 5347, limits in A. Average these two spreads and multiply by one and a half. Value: 5.0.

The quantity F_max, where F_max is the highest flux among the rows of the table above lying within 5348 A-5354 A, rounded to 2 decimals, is 15.60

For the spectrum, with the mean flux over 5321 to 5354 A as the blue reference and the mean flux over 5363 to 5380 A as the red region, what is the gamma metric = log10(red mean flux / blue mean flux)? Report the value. 0.012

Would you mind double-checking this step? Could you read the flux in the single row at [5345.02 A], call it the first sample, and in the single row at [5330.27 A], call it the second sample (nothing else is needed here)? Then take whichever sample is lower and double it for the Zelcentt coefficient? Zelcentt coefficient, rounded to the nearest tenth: 26.3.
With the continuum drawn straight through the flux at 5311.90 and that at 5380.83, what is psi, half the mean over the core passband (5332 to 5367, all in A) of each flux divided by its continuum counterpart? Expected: 0.483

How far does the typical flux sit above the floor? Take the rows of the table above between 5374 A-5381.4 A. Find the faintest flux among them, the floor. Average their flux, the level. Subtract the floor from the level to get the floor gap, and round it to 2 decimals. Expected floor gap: 0.39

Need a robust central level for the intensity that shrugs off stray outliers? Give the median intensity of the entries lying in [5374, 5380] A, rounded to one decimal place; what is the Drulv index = 15.7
